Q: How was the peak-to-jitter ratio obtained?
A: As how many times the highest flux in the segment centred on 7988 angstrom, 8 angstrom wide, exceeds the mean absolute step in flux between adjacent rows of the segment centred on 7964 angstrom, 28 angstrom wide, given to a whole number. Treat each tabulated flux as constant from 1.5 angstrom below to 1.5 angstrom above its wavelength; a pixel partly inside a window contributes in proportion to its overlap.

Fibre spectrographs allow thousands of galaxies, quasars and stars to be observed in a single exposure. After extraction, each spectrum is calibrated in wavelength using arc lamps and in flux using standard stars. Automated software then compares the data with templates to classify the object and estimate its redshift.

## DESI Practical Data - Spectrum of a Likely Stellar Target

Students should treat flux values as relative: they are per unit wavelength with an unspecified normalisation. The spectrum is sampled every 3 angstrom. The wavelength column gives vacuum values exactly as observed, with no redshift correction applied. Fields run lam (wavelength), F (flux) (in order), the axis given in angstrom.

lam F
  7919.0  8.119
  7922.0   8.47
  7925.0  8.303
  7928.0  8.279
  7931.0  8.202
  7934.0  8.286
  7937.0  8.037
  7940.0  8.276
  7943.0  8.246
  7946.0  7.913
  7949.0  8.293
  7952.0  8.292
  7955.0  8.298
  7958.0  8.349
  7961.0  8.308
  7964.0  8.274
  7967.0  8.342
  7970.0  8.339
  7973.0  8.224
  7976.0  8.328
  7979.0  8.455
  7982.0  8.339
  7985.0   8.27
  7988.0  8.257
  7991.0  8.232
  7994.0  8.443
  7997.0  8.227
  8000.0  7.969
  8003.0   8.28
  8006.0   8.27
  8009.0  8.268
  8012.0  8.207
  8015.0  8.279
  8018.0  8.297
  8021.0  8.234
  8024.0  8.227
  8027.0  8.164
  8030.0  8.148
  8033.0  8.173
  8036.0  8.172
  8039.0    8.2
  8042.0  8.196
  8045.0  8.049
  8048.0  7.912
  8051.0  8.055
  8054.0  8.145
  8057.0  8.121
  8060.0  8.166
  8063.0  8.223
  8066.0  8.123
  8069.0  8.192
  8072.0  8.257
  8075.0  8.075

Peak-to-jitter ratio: 157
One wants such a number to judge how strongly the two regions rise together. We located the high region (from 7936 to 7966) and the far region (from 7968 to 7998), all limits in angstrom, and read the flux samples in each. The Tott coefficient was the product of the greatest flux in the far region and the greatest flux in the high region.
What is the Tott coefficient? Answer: 70.6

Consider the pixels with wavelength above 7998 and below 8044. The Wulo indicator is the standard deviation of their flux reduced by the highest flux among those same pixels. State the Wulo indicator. -8.22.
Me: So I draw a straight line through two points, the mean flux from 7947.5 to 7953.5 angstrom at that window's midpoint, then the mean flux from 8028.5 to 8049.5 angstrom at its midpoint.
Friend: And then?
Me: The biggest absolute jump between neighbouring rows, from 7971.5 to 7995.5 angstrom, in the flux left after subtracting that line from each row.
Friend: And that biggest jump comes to 0.22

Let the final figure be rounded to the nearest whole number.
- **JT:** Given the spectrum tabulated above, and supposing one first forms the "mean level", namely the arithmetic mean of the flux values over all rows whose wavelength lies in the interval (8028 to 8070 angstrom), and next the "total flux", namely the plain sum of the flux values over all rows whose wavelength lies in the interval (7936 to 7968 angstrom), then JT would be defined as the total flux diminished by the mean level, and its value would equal 82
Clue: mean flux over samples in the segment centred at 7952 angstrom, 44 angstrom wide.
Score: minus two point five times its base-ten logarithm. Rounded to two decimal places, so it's -2.29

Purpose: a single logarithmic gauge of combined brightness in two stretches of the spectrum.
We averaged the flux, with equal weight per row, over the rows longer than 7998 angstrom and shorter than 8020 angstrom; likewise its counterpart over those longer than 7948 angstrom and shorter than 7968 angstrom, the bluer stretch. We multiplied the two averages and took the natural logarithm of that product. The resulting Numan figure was 4.224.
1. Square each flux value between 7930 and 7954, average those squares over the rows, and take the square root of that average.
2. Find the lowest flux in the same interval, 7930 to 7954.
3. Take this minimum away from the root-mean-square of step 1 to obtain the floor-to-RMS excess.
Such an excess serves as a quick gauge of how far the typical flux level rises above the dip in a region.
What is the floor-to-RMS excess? 0.28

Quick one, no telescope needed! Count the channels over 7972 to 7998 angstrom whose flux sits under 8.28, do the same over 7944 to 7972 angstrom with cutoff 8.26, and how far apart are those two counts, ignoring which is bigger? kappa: 4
